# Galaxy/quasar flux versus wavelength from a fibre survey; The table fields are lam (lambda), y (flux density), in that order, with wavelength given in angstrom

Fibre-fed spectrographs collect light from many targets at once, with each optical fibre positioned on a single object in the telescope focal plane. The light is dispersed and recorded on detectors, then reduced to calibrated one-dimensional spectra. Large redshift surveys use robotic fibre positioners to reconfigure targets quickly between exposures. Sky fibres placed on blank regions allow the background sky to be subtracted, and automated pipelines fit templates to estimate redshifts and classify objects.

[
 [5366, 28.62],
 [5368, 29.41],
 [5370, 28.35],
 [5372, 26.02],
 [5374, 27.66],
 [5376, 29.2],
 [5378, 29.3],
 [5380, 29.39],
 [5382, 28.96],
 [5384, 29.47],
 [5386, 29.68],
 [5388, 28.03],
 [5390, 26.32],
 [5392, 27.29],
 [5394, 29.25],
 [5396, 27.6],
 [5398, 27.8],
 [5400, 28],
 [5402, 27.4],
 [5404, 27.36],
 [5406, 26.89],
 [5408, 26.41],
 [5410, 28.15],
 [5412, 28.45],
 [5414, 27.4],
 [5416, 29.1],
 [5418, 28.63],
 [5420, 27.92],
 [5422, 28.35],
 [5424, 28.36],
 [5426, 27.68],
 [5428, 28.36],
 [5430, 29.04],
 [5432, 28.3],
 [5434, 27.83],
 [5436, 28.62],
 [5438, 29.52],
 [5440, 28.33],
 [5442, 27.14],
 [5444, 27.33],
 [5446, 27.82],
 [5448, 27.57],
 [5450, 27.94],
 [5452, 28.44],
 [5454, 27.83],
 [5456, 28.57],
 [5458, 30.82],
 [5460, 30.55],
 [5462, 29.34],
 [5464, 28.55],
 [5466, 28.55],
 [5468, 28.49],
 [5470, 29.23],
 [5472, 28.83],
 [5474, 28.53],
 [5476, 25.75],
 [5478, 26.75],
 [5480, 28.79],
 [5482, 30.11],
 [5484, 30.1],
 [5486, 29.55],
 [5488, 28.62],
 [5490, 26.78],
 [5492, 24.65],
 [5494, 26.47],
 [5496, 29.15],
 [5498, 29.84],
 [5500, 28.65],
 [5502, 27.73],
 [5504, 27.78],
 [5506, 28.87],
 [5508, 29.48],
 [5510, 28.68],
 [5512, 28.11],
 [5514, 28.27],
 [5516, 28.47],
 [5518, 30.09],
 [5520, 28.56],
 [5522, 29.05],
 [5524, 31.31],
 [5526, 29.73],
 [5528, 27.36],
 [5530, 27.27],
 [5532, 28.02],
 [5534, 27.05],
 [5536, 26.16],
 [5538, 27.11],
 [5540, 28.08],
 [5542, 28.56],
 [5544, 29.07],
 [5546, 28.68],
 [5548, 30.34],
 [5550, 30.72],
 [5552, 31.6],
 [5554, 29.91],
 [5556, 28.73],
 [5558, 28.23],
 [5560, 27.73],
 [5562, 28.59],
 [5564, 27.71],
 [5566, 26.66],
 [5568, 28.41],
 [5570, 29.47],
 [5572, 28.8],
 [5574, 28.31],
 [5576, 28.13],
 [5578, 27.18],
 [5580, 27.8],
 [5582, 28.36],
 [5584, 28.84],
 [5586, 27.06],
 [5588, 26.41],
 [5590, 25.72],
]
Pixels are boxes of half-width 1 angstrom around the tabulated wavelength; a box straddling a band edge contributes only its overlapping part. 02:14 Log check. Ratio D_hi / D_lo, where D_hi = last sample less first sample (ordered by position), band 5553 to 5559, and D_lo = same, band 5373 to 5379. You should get -1.0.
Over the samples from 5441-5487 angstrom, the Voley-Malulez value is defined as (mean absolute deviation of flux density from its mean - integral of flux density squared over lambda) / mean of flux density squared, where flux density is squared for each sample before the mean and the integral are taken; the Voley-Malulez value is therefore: -46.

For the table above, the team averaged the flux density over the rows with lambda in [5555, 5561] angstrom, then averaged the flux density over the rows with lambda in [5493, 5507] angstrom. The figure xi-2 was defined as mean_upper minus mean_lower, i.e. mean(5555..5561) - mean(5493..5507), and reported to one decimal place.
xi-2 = -0.1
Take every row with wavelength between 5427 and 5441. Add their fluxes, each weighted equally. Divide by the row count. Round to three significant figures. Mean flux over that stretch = 28.6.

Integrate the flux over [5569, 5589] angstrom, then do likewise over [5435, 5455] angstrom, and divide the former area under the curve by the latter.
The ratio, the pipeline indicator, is 1.00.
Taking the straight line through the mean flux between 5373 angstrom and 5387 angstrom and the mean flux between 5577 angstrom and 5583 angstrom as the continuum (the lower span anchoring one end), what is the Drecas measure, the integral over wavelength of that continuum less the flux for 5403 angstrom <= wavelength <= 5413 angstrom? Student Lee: 15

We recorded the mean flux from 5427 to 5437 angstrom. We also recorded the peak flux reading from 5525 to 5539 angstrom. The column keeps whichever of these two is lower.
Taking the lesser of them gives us 28.4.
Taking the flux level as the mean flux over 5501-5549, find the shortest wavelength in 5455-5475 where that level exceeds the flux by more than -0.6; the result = 5456 angstrom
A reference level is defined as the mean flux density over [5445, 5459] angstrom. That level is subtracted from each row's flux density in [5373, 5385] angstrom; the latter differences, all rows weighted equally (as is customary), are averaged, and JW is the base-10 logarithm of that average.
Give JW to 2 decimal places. -0.24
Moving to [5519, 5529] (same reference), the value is -0.11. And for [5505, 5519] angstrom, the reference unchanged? -0.37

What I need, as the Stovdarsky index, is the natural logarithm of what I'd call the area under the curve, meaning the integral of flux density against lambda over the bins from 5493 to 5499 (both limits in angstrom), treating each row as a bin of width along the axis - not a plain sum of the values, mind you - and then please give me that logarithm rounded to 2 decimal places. 5.14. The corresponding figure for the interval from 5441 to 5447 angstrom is 5.10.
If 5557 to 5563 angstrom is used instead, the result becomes 5.13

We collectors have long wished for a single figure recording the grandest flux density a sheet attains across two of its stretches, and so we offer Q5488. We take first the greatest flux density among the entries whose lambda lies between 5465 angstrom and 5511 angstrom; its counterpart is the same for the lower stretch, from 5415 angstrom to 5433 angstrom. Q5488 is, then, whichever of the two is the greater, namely 30.1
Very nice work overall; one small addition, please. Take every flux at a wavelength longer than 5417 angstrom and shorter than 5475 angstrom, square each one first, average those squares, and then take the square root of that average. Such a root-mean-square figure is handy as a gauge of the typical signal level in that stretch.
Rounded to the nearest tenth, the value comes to 28.5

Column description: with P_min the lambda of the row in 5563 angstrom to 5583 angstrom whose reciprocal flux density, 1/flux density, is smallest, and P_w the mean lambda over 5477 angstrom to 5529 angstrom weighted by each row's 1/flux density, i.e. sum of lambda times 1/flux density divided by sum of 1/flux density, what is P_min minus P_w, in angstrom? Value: 67.2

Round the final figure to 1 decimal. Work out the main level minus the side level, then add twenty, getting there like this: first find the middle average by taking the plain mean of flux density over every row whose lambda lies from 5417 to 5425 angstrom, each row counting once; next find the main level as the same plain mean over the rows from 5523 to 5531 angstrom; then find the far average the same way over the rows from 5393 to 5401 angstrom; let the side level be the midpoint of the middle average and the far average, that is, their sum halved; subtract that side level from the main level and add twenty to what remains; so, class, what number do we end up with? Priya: 20.7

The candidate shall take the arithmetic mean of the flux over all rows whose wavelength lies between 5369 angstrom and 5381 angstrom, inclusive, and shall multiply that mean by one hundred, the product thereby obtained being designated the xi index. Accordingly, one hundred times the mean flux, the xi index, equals 2832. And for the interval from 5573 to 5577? 2822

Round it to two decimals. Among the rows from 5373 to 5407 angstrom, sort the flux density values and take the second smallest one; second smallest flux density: 26.89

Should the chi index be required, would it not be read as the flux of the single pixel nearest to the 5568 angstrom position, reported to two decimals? 28.41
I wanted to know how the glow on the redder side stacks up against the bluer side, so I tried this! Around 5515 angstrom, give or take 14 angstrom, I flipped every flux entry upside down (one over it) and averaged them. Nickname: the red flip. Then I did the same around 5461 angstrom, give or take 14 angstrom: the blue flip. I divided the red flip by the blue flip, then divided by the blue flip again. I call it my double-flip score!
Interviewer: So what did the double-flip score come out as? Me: 28.8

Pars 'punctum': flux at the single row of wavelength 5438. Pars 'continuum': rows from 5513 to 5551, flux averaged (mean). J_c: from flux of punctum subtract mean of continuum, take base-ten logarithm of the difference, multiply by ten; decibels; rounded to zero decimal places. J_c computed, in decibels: 0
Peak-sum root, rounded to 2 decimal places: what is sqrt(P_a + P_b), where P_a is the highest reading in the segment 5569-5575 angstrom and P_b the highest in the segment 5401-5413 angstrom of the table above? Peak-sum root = 7.61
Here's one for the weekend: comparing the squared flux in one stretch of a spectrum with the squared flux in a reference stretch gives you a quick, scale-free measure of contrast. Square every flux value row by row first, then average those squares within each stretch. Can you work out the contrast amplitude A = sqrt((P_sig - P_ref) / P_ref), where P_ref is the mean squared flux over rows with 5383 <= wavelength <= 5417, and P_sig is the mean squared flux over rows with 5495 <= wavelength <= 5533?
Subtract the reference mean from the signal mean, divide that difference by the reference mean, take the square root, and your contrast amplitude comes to 0.25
